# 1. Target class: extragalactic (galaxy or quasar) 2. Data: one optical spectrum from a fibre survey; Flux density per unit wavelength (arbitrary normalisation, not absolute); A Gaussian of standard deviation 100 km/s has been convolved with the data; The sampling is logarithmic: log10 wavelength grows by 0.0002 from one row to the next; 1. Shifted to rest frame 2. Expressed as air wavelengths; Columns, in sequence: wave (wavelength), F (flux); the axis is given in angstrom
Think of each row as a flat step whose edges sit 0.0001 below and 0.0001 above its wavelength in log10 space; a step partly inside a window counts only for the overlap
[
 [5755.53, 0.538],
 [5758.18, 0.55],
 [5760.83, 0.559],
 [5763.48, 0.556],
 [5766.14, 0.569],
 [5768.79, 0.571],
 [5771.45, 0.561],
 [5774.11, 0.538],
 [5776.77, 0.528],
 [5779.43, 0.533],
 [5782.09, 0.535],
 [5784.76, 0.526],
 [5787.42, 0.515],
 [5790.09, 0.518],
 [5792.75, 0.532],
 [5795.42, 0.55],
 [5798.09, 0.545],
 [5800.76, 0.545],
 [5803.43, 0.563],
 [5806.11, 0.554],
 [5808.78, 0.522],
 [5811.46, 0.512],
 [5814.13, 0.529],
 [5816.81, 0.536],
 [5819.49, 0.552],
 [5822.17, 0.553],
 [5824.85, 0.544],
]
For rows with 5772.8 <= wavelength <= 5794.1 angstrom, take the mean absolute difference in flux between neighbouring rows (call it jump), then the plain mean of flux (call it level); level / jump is 68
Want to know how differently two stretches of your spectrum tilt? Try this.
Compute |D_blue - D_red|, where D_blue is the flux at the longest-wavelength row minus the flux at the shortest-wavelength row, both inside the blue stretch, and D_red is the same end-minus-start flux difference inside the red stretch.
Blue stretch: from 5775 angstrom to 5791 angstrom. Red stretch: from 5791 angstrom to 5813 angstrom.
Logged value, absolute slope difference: 0.01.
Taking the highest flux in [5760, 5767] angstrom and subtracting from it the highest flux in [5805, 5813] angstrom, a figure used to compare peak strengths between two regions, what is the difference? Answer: 0.015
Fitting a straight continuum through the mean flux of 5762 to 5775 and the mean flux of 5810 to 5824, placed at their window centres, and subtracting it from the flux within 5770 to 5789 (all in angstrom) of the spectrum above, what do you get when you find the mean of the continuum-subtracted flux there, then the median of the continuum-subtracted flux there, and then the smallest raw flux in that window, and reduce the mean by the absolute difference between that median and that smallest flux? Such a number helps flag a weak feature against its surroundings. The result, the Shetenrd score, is -0.56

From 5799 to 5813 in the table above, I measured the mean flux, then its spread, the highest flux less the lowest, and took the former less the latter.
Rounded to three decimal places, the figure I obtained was 0.488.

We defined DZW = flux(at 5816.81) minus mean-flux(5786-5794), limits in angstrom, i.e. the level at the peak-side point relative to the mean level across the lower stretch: 0.01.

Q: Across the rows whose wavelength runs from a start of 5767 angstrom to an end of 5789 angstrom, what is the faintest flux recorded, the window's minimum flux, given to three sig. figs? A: 0.515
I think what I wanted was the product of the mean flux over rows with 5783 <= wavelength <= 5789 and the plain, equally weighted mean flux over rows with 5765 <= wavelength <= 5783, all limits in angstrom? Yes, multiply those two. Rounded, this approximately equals 0.285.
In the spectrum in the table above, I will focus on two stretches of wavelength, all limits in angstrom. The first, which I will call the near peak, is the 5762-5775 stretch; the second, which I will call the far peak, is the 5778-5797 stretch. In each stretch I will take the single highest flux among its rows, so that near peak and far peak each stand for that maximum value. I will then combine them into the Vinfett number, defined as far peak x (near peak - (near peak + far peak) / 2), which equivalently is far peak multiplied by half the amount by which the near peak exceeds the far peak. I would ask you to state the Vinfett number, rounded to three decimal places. 0.006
